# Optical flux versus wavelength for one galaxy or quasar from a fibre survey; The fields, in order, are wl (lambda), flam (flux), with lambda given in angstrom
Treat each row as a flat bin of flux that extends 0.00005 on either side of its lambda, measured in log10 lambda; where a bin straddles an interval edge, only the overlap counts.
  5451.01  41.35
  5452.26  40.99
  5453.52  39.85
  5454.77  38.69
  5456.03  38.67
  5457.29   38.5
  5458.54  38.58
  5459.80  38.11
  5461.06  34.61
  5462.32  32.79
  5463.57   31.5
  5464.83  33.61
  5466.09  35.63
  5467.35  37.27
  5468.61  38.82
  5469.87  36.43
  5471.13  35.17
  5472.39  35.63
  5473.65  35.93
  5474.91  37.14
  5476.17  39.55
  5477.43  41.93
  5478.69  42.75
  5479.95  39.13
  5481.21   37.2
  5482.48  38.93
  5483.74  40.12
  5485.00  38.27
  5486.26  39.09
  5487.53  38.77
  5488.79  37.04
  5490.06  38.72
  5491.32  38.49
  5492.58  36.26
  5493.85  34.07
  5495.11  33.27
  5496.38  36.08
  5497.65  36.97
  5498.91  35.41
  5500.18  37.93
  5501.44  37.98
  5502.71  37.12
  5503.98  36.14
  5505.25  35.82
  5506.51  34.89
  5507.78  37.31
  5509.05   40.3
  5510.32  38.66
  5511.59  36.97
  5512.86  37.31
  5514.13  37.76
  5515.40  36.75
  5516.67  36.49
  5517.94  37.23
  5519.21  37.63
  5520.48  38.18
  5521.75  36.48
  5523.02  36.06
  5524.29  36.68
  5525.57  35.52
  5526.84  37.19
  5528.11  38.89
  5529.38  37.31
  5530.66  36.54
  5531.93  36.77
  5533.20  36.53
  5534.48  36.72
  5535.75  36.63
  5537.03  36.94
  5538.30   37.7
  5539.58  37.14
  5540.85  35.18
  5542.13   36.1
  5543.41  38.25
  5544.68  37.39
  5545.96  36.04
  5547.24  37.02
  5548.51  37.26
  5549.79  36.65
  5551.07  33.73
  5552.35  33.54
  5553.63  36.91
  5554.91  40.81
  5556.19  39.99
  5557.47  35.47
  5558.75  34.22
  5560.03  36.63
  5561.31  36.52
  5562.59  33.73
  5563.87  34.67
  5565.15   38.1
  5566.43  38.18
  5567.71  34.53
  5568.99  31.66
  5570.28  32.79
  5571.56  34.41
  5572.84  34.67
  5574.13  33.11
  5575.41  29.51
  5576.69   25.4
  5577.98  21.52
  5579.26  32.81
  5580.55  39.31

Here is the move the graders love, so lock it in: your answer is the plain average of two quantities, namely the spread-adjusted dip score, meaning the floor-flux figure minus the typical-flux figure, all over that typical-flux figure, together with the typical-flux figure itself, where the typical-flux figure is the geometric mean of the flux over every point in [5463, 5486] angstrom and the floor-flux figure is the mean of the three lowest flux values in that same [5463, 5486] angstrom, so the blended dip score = 18.6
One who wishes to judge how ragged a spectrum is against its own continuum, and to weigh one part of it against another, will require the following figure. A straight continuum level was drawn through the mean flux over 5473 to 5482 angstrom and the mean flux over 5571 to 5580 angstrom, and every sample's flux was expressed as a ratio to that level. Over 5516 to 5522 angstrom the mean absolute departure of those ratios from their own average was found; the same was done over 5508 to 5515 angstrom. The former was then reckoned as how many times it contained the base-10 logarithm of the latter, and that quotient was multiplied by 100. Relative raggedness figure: -1.07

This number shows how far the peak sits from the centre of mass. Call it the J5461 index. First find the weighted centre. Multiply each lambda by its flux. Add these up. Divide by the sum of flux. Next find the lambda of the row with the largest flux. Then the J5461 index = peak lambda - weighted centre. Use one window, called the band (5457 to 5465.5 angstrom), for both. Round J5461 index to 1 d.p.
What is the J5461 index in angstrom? -2.3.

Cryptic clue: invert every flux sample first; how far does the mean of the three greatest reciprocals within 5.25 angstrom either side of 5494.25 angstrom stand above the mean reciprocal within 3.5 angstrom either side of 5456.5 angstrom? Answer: 0.0034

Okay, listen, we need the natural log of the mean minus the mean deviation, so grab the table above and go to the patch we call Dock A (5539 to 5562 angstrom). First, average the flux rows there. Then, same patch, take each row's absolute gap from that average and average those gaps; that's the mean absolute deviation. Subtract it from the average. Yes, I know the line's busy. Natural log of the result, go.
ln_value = 3.56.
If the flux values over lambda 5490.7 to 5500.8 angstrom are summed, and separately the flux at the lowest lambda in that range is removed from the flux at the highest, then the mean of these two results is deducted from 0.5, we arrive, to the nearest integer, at -143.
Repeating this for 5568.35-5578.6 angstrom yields -116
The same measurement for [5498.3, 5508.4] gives -147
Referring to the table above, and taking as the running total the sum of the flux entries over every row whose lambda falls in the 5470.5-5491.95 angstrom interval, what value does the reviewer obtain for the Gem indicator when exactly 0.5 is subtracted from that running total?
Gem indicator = 653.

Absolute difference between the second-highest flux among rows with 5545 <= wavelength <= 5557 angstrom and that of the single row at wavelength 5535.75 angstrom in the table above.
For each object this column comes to 3.4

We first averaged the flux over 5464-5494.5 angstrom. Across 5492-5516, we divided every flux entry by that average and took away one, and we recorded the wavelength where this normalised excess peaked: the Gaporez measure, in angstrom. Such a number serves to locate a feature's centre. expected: 5509.05 angstrom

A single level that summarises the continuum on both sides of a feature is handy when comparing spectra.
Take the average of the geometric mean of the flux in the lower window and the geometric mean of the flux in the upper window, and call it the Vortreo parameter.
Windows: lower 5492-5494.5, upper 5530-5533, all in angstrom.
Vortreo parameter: 35.9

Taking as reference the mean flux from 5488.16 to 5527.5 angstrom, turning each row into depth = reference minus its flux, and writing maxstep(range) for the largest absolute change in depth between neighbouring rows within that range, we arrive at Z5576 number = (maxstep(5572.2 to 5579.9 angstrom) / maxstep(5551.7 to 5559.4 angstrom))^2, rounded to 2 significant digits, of 6.2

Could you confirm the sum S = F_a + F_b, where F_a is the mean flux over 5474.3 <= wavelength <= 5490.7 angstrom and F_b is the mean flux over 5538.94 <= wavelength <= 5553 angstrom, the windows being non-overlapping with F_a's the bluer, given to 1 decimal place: 75.3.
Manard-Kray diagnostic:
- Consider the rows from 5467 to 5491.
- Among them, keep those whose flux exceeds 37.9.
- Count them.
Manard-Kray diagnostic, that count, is 11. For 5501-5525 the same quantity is 4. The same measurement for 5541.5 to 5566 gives 4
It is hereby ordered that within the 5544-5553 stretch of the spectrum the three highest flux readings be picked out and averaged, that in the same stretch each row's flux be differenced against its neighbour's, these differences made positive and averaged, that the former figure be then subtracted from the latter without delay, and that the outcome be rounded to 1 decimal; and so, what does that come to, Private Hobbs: -36.2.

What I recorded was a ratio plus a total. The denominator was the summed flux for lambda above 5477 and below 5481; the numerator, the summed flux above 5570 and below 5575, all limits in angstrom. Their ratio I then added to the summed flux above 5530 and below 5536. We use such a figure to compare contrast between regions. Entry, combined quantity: 184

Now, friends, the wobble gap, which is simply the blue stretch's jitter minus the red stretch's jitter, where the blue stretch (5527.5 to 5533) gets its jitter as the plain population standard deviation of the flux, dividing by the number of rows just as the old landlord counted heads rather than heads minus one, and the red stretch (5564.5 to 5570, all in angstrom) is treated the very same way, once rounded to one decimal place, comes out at -1.8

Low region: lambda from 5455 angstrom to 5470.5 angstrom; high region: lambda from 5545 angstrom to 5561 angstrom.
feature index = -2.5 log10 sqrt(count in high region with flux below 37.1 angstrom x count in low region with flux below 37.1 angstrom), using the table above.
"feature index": -2.17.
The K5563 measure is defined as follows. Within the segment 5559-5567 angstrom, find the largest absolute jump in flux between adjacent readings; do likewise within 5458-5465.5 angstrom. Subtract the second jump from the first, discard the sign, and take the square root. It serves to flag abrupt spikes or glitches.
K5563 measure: 0.26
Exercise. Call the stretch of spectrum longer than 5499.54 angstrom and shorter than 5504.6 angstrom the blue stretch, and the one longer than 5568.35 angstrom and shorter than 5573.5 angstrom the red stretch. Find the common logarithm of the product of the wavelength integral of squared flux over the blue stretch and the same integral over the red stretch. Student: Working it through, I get 7.61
